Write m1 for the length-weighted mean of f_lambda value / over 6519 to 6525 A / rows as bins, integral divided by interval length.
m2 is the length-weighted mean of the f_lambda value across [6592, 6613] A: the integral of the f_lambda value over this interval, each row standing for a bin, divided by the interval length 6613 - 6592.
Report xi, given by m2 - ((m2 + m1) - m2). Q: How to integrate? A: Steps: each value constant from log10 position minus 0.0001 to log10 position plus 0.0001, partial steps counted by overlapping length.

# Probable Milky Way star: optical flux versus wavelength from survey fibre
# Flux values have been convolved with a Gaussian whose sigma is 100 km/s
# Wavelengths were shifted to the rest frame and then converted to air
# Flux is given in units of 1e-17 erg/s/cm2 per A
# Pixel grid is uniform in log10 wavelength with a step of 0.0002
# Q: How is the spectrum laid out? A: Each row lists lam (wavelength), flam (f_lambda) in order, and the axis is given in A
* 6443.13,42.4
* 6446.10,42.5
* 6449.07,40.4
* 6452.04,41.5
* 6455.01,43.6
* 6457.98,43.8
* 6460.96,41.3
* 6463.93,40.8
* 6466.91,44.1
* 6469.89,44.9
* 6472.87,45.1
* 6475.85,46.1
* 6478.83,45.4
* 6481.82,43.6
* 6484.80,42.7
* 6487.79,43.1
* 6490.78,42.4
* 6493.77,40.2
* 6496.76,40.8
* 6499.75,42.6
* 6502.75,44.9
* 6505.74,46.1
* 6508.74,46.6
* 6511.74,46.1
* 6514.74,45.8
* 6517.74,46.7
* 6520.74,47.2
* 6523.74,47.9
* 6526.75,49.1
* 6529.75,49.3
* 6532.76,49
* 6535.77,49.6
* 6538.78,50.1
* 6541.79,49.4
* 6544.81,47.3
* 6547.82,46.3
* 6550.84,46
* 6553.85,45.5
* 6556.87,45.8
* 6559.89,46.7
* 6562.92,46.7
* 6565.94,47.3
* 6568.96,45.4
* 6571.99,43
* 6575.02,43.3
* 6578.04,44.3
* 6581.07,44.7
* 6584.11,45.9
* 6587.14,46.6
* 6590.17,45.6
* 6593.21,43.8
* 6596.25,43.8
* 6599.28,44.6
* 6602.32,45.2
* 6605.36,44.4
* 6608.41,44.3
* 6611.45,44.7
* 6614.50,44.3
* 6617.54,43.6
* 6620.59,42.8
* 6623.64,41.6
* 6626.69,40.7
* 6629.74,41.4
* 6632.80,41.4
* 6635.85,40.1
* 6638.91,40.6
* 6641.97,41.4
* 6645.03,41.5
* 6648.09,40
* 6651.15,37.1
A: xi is -3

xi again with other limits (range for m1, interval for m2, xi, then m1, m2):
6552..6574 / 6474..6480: 0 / 46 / 45.8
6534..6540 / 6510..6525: -3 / 50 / 46.7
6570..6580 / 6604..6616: 1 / 44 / 44.4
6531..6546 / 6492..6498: -9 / 49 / 40.6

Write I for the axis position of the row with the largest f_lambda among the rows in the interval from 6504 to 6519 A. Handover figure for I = 6517.74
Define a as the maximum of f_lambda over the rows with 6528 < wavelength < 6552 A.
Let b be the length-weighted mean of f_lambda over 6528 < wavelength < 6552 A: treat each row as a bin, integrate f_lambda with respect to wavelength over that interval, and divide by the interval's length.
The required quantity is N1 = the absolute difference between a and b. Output 1.7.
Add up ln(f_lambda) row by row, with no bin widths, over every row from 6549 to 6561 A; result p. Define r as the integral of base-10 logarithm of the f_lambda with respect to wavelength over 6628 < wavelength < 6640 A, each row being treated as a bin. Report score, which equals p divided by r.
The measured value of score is 0.79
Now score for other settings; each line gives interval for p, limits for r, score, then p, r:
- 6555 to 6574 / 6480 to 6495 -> 0.94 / 23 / 24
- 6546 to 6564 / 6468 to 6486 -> 0.77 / 23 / 30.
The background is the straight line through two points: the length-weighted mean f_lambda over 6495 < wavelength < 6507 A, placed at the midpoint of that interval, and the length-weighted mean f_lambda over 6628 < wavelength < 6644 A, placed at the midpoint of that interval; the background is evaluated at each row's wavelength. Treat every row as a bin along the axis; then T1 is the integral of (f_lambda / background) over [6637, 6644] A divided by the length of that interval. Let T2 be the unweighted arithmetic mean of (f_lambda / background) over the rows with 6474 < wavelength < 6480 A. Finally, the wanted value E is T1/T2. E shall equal 0.96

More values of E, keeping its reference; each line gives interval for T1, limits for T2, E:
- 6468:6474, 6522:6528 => 0.91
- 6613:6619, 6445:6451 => 1.14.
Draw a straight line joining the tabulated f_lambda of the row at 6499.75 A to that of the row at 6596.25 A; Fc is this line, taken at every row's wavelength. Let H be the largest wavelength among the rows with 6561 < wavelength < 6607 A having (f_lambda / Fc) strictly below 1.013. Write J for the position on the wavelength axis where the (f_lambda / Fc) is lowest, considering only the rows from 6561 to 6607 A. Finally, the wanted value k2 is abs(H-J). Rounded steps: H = 6605.36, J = 6571.99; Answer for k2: 33.4 A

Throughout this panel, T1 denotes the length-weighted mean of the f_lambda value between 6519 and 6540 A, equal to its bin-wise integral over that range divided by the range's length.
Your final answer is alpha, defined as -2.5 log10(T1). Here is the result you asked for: -4.22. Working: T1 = 48.9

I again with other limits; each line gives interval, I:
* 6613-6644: 6614.50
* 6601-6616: 6602.32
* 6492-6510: 6508.74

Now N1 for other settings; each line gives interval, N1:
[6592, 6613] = 0.8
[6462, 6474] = 1.5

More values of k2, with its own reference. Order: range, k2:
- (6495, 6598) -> 99.5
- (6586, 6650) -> 0.0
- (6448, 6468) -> 14.9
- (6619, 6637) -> 0.0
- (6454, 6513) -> 6.0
